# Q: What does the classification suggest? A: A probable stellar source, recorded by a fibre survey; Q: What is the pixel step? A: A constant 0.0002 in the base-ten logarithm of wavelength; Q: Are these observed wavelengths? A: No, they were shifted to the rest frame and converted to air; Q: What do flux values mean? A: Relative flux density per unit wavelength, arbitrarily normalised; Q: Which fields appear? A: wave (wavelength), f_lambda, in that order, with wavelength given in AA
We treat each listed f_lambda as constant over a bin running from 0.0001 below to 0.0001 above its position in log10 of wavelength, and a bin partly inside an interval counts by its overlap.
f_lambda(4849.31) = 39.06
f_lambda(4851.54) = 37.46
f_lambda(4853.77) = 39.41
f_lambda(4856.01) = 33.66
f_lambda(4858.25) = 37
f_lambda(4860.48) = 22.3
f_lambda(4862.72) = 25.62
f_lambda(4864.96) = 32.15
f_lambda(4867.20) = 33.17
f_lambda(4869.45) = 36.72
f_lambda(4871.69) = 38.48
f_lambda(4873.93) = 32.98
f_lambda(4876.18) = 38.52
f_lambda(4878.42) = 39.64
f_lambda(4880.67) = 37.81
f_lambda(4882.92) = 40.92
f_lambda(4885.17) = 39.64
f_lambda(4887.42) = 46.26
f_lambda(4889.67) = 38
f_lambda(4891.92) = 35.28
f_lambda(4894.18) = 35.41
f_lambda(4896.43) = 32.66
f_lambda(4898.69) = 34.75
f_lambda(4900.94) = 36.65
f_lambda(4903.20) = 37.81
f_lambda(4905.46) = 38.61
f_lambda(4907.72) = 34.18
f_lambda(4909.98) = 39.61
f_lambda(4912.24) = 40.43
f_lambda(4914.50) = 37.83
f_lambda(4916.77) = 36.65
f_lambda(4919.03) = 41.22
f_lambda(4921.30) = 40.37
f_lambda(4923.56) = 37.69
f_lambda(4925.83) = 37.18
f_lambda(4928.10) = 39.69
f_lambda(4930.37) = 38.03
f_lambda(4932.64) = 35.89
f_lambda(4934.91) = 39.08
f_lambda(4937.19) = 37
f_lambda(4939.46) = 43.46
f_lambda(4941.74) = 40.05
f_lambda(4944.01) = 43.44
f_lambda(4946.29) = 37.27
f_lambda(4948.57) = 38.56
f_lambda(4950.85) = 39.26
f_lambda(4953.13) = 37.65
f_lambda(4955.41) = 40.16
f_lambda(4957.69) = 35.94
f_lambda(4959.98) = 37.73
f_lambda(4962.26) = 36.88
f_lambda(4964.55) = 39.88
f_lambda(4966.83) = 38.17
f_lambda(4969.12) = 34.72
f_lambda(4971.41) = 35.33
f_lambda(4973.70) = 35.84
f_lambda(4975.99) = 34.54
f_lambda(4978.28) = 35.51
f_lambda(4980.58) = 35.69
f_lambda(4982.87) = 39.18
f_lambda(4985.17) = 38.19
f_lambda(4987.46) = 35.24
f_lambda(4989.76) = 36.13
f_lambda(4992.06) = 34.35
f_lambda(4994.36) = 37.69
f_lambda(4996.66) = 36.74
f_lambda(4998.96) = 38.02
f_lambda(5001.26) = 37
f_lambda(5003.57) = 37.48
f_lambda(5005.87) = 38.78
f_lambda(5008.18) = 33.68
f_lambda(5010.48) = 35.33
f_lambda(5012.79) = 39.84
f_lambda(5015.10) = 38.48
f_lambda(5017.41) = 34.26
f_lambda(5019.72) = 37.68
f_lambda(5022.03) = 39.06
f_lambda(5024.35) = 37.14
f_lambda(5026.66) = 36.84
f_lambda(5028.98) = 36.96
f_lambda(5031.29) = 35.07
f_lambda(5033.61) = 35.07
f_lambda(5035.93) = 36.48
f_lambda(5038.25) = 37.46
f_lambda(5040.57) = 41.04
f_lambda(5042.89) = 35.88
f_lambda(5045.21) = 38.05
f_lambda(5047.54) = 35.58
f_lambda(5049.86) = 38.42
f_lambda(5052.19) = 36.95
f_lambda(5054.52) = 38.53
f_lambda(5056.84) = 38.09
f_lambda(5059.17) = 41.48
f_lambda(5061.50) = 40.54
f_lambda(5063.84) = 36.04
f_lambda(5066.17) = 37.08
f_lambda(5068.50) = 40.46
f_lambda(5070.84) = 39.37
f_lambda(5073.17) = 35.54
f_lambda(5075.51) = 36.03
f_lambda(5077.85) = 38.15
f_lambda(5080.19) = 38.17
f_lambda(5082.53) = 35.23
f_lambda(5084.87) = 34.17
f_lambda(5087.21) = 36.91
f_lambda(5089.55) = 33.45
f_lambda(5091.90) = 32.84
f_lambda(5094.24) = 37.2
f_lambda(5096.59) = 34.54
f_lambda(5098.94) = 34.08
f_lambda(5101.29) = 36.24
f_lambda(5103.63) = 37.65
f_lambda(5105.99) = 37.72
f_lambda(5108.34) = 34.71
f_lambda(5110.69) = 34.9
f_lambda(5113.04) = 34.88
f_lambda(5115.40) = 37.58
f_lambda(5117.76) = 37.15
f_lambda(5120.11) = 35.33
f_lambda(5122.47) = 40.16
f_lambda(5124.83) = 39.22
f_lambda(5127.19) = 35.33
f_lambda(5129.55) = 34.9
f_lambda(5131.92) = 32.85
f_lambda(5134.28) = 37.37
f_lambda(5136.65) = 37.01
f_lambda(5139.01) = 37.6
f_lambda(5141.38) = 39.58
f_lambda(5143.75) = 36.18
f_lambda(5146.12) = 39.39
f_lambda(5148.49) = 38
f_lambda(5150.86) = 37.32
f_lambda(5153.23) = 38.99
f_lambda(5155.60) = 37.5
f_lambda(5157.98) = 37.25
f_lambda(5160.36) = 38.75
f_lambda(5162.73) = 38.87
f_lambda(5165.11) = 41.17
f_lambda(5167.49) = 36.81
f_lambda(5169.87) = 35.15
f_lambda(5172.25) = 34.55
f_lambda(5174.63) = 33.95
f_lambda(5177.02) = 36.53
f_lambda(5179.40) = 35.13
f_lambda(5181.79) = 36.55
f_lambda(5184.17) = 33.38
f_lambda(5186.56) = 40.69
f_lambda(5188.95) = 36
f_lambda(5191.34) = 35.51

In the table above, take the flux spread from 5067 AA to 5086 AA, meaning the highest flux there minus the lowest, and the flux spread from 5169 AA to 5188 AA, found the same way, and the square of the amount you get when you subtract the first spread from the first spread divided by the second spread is 29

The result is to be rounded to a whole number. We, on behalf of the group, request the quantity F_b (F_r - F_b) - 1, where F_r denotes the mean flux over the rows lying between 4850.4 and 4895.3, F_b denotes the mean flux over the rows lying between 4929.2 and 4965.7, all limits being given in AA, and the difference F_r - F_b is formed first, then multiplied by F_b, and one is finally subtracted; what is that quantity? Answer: -107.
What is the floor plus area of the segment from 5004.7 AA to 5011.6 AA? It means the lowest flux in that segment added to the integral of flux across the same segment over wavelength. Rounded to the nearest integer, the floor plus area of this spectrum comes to 282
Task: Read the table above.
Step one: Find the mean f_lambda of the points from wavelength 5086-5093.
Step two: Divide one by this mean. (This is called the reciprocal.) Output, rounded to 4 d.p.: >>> 0.0291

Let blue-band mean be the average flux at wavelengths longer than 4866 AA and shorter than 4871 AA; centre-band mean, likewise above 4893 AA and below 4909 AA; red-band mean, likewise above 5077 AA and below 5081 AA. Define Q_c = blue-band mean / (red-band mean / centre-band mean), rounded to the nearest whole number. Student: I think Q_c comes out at 33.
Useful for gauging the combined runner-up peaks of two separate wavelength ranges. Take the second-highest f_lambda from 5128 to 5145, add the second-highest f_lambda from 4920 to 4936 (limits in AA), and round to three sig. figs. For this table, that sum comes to 77.3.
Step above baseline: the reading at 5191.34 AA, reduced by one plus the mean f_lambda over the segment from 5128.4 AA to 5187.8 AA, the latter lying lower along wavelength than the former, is -3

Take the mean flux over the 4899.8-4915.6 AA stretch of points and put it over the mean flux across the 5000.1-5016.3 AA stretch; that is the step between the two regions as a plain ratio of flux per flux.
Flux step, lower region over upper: 1.02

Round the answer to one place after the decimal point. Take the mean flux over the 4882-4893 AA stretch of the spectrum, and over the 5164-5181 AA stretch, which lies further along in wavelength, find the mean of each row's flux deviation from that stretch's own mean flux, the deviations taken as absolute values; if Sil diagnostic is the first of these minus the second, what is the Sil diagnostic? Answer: 38.3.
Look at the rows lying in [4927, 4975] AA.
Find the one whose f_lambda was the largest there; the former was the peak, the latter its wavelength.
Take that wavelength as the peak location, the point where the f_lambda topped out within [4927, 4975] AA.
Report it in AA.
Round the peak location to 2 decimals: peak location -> 4939.46 AA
